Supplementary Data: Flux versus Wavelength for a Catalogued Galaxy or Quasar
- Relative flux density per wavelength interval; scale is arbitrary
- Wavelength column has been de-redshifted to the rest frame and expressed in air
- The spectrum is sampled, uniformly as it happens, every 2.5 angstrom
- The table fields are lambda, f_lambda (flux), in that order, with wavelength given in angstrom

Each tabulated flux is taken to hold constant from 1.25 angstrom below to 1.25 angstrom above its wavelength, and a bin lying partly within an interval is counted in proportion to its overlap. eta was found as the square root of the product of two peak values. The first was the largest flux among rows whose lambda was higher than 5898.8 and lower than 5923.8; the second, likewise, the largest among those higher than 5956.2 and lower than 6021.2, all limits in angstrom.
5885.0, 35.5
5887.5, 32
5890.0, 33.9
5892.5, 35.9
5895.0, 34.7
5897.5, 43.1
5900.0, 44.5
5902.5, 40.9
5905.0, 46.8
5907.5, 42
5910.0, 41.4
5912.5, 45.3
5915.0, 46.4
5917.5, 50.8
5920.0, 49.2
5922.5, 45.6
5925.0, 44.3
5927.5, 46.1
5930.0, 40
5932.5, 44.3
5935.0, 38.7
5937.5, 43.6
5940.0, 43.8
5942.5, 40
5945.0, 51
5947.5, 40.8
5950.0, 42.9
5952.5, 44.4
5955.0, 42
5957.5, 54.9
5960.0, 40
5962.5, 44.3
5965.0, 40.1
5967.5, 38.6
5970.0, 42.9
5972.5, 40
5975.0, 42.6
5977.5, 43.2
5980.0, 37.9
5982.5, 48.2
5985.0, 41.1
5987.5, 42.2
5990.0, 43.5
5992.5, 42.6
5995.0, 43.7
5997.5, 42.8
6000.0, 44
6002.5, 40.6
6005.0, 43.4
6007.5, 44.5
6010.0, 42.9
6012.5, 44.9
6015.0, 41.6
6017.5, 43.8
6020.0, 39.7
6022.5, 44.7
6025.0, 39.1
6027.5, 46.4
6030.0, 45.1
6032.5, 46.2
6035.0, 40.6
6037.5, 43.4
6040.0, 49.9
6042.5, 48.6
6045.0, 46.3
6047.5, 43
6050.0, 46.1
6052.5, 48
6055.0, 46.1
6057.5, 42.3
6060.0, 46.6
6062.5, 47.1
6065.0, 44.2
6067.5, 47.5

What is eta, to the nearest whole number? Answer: 53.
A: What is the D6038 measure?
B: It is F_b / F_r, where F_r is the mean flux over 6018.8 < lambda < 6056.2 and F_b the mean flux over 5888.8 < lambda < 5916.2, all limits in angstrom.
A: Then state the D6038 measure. 0.92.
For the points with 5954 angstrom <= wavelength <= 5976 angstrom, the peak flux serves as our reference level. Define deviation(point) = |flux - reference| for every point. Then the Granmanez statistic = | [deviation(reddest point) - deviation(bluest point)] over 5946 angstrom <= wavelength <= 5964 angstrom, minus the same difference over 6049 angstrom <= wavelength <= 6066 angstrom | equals 5.4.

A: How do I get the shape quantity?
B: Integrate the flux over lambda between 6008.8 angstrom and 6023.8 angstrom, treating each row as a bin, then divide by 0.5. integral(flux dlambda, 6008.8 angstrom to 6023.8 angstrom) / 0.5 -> 1288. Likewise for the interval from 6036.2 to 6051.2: 1386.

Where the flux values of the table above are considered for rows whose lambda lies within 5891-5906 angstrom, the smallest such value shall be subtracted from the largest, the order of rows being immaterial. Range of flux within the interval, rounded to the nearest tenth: 12.1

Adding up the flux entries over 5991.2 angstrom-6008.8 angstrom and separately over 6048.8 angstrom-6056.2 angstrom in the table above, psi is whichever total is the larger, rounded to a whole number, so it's 302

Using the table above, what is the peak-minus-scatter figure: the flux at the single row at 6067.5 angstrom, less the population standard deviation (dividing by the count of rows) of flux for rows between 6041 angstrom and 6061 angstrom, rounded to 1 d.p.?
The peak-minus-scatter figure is 45.4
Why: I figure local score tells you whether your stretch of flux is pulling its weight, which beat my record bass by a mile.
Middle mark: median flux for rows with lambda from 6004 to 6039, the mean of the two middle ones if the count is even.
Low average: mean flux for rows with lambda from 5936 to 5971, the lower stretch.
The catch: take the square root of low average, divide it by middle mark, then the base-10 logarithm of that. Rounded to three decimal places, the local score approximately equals -0.820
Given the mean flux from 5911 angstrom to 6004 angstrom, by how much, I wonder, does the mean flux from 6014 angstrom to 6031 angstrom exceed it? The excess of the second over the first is -0.7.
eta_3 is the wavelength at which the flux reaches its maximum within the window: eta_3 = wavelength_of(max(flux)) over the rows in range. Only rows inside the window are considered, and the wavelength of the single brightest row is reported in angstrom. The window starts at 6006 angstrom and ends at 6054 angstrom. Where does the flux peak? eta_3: 6040.0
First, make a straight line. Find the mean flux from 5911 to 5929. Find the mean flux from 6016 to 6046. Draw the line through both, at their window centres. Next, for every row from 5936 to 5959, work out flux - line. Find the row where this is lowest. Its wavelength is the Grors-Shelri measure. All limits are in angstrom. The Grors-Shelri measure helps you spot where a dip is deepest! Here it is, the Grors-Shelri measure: 5942.5 angstrom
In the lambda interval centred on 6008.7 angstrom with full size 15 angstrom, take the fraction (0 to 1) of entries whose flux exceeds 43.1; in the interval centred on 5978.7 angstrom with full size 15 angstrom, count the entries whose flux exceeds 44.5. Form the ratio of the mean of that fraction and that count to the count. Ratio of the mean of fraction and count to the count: 0.750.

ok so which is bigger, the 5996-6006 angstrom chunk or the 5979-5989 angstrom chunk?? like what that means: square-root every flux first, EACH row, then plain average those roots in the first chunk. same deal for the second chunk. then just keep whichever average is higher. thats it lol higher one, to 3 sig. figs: 6.53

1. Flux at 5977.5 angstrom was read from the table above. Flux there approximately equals 43.2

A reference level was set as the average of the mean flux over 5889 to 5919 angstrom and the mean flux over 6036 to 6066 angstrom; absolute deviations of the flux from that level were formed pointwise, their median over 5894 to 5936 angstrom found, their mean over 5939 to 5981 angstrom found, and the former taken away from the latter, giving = 1.0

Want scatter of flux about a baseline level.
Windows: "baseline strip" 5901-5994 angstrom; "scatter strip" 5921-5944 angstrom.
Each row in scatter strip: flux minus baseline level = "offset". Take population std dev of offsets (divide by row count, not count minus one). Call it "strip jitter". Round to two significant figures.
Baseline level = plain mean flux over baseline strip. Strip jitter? 2.5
